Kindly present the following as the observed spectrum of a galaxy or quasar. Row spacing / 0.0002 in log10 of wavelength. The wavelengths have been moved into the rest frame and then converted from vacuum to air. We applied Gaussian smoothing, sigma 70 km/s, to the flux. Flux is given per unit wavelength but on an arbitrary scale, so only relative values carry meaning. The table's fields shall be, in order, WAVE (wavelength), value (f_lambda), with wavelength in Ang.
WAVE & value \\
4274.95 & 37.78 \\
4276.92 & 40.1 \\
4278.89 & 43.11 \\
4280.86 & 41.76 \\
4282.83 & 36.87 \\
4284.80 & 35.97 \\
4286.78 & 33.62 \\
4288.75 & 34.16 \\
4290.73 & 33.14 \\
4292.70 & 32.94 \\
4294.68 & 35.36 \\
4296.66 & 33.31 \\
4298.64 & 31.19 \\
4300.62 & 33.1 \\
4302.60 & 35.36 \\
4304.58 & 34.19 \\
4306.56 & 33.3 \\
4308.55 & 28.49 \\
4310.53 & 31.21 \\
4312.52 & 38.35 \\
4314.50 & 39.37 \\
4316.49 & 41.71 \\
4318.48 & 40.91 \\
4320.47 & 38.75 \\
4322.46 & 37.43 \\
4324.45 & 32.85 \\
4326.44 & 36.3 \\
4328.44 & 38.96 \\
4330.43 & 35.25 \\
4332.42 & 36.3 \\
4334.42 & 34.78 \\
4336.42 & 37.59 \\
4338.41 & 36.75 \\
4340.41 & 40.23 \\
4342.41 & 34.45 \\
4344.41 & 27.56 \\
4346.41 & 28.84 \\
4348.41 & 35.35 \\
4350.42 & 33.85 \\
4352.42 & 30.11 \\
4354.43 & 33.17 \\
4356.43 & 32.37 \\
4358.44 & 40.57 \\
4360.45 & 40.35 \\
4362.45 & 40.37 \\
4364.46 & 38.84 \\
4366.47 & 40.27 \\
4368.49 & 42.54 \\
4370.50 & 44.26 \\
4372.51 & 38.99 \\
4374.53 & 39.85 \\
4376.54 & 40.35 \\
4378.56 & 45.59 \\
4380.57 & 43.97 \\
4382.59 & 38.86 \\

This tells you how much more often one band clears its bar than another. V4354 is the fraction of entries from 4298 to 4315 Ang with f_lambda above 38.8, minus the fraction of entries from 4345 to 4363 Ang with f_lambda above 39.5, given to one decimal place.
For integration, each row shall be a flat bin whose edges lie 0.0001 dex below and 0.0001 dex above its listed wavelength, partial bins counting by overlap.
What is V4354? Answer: -0.2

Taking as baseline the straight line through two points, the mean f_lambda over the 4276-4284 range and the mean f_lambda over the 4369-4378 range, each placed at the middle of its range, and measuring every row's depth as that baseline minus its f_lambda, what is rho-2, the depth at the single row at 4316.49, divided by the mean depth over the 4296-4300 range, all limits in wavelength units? -0.1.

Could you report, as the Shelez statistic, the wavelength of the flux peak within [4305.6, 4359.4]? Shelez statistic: 4316.49 Ang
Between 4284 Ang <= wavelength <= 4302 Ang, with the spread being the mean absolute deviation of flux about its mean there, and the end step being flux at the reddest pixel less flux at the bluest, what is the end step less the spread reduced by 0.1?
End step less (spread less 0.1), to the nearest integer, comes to -4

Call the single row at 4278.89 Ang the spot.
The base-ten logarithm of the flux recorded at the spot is 1.63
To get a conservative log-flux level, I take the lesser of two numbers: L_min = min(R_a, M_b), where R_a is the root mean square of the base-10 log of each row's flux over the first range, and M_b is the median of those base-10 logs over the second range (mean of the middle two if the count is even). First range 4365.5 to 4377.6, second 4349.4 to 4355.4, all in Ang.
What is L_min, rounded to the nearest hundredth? 1.52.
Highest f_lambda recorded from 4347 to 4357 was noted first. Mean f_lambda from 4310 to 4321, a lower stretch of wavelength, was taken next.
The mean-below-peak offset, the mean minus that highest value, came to 3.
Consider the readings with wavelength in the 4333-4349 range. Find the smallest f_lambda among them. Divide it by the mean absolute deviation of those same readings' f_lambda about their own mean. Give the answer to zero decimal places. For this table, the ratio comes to 9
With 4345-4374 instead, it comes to 7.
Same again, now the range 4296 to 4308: 34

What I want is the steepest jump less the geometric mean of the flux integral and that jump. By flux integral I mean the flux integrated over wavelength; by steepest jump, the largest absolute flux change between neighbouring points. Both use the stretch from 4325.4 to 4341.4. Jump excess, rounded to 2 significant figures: -43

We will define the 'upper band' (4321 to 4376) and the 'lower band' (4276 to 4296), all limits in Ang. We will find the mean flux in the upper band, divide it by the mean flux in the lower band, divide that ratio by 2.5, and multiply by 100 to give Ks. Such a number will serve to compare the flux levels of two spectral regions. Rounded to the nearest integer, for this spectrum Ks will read 40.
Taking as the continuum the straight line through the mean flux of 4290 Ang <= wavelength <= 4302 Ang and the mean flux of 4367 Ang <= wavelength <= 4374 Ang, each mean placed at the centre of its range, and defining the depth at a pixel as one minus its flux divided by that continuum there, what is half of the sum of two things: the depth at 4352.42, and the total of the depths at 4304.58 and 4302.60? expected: 0.10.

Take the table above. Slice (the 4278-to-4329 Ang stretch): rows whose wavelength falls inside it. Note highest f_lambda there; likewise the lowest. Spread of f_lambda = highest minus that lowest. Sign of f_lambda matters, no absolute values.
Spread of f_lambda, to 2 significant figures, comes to 15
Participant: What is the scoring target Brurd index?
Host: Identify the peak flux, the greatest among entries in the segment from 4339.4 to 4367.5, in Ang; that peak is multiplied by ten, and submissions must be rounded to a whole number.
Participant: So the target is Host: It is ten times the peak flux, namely 406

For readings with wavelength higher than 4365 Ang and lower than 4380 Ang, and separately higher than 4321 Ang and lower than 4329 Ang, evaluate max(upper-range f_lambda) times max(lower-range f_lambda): 1776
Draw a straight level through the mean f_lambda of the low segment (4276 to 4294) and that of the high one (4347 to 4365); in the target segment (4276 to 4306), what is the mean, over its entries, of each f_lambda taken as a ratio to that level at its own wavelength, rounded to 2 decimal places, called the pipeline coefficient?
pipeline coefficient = 0.97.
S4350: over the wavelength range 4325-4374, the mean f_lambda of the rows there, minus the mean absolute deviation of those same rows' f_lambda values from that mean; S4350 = 33.2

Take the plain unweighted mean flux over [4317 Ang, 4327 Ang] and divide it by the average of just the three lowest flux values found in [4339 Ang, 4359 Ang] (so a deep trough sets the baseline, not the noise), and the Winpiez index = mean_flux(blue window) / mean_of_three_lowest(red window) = 1.3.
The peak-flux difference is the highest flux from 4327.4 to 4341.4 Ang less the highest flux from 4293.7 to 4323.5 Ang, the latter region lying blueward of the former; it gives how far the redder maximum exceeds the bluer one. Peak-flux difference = -1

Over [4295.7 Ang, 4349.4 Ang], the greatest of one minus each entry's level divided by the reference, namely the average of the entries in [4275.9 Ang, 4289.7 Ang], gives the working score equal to 0.274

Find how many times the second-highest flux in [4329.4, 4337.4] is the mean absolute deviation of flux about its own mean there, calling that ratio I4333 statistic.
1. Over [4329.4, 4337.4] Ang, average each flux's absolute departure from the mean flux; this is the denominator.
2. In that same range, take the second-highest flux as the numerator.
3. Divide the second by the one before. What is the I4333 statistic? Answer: 38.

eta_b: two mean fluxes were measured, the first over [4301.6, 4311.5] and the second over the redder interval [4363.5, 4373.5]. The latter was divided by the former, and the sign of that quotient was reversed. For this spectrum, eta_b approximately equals -1.26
